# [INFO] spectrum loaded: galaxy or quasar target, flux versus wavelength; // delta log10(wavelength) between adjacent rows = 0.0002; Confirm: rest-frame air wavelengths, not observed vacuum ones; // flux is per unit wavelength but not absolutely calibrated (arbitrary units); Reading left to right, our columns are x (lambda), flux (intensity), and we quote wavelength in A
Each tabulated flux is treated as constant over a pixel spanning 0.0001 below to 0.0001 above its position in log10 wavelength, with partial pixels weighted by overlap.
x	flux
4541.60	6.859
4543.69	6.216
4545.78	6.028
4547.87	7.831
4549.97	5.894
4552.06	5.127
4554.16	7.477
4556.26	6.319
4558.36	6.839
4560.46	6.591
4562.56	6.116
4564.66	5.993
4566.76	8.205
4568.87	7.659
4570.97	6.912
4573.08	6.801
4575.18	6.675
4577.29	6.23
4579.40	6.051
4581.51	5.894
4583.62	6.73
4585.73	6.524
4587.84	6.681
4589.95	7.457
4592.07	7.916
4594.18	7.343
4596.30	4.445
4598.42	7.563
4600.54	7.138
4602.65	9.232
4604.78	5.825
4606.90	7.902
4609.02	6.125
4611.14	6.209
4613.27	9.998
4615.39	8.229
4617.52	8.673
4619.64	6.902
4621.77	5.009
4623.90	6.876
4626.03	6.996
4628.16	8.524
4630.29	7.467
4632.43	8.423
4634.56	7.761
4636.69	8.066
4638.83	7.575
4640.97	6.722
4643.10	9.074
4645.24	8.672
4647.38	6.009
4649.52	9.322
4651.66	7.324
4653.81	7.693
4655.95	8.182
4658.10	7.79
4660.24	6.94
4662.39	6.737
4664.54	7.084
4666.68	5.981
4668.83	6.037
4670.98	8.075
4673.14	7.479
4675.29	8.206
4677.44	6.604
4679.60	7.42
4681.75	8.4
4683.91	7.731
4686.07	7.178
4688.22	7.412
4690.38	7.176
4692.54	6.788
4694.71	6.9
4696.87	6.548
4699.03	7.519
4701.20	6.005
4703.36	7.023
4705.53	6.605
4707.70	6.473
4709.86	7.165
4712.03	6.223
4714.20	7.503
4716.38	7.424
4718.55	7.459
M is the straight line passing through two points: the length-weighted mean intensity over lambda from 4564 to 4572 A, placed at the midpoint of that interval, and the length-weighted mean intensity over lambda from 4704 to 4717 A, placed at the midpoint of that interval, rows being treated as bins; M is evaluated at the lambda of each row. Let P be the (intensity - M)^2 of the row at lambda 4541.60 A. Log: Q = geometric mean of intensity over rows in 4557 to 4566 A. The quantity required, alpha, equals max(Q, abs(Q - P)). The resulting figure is 6.38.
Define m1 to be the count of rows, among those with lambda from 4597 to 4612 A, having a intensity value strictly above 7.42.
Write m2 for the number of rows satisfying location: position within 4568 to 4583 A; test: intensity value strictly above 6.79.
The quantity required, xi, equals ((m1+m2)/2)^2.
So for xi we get 9.0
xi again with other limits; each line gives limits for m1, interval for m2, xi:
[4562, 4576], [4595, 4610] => 9.0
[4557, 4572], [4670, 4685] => 16.0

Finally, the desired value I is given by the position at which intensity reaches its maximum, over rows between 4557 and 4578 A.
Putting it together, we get 4566.76 A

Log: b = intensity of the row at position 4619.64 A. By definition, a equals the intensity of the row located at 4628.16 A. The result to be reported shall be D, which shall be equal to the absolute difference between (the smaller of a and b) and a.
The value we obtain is 1.6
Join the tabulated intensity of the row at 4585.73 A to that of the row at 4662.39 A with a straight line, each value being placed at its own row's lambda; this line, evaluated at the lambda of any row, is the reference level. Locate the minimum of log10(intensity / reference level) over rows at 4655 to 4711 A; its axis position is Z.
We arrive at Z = 4701.20 A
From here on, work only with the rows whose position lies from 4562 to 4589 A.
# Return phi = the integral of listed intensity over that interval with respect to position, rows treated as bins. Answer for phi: 180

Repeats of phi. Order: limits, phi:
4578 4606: 191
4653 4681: 203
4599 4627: 205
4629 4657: 220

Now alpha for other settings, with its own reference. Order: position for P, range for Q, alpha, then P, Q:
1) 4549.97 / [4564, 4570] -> 7.22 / 2.0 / 7.2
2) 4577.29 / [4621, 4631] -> 6.87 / 1.0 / 6.9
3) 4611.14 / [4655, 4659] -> 7.98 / 0.9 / 8.0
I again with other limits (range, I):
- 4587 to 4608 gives 4602.65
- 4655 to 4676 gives 4675.29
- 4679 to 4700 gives 4681.75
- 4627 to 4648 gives 4643.10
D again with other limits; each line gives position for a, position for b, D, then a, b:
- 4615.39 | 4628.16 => 0.0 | 8.229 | 8.524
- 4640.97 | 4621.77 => 1.7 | 6.722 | 5.009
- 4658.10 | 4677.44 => 1.2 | 7.79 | 6.604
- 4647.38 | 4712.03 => 0.0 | 6.009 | 6.223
